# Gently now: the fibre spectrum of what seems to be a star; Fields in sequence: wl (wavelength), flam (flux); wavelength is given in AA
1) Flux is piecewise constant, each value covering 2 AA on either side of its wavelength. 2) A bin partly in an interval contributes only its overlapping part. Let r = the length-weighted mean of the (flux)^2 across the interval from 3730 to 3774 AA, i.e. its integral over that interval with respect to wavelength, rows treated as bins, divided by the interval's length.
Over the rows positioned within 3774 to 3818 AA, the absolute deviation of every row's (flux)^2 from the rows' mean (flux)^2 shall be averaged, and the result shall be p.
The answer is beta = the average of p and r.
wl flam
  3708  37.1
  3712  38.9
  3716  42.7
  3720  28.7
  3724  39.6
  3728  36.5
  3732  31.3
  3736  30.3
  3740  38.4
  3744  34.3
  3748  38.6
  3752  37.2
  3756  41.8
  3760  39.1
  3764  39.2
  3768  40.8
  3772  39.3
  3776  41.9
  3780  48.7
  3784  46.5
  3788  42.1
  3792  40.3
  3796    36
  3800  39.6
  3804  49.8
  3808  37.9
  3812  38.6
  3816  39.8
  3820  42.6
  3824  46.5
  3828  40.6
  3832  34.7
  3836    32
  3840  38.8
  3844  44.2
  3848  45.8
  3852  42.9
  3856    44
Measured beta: 855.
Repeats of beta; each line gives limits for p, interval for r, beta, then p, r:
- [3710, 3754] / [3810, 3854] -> 957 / 249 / 1666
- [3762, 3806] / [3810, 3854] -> 980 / 295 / 1666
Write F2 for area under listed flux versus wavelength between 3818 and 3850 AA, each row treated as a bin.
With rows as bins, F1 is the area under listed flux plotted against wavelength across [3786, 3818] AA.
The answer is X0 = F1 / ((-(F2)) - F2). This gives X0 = -0.50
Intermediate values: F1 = 1296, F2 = 1301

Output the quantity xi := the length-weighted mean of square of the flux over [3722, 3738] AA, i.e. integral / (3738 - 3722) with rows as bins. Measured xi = 1200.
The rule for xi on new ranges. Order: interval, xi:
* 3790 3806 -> 1742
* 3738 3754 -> 1381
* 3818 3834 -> 1707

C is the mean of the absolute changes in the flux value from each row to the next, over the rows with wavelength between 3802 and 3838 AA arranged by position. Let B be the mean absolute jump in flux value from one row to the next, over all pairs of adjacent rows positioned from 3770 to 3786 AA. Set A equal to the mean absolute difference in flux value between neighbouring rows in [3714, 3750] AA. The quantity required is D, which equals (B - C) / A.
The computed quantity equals -0.1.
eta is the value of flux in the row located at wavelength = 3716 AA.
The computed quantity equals 42.7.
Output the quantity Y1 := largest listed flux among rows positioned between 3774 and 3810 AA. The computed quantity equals 49.8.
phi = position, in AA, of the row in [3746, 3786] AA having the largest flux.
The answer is 3780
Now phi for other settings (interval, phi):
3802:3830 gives 3804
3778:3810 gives 3804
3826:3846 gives 3844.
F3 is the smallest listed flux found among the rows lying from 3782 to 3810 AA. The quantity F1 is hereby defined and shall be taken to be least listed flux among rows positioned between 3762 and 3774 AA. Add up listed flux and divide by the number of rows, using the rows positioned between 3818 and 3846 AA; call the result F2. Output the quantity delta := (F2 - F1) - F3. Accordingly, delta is -35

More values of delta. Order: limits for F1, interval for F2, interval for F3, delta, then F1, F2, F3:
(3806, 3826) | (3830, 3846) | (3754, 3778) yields -40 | 37.9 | 37.4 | 39.1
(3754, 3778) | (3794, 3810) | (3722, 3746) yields -29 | 39.1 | 40.8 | 30.3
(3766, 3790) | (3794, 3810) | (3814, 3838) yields -30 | 39.3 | 40.8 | 32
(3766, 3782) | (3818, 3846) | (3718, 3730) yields -28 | 39.3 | 39.9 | 28.7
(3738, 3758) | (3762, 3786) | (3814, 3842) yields -24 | 34.3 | 42.7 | 32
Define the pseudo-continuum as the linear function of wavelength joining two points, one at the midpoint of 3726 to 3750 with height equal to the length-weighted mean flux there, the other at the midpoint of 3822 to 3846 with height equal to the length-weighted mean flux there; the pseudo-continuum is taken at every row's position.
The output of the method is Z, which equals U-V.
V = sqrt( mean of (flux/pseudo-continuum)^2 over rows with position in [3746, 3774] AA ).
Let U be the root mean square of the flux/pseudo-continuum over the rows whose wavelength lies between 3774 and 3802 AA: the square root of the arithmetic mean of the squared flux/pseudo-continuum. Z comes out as 0.04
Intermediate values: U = 1.14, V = 1.097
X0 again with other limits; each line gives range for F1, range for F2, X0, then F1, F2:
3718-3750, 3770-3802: -0.42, 1111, 1338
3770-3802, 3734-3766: -0.56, 1338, 1196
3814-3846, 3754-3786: -0.47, 1277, 1349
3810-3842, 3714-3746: -0.56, 1254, 1127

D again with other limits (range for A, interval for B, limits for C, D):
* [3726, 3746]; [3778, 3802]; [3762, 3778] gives 0.3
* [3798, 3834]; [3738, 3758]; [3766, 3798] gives 0.0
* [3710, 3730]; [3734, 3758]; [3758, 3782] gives 0.2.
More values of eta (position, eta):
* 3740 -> 38.4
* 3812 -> 38.6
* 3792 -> 40.3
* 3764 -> 39.2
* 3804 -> 49.8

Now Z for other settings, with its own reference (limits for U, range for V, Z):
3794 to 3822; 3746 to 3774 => -0.03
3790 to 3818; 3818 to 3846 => 0.04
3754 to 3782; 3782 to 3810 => 0.03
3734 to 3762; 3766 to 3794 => -0.11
